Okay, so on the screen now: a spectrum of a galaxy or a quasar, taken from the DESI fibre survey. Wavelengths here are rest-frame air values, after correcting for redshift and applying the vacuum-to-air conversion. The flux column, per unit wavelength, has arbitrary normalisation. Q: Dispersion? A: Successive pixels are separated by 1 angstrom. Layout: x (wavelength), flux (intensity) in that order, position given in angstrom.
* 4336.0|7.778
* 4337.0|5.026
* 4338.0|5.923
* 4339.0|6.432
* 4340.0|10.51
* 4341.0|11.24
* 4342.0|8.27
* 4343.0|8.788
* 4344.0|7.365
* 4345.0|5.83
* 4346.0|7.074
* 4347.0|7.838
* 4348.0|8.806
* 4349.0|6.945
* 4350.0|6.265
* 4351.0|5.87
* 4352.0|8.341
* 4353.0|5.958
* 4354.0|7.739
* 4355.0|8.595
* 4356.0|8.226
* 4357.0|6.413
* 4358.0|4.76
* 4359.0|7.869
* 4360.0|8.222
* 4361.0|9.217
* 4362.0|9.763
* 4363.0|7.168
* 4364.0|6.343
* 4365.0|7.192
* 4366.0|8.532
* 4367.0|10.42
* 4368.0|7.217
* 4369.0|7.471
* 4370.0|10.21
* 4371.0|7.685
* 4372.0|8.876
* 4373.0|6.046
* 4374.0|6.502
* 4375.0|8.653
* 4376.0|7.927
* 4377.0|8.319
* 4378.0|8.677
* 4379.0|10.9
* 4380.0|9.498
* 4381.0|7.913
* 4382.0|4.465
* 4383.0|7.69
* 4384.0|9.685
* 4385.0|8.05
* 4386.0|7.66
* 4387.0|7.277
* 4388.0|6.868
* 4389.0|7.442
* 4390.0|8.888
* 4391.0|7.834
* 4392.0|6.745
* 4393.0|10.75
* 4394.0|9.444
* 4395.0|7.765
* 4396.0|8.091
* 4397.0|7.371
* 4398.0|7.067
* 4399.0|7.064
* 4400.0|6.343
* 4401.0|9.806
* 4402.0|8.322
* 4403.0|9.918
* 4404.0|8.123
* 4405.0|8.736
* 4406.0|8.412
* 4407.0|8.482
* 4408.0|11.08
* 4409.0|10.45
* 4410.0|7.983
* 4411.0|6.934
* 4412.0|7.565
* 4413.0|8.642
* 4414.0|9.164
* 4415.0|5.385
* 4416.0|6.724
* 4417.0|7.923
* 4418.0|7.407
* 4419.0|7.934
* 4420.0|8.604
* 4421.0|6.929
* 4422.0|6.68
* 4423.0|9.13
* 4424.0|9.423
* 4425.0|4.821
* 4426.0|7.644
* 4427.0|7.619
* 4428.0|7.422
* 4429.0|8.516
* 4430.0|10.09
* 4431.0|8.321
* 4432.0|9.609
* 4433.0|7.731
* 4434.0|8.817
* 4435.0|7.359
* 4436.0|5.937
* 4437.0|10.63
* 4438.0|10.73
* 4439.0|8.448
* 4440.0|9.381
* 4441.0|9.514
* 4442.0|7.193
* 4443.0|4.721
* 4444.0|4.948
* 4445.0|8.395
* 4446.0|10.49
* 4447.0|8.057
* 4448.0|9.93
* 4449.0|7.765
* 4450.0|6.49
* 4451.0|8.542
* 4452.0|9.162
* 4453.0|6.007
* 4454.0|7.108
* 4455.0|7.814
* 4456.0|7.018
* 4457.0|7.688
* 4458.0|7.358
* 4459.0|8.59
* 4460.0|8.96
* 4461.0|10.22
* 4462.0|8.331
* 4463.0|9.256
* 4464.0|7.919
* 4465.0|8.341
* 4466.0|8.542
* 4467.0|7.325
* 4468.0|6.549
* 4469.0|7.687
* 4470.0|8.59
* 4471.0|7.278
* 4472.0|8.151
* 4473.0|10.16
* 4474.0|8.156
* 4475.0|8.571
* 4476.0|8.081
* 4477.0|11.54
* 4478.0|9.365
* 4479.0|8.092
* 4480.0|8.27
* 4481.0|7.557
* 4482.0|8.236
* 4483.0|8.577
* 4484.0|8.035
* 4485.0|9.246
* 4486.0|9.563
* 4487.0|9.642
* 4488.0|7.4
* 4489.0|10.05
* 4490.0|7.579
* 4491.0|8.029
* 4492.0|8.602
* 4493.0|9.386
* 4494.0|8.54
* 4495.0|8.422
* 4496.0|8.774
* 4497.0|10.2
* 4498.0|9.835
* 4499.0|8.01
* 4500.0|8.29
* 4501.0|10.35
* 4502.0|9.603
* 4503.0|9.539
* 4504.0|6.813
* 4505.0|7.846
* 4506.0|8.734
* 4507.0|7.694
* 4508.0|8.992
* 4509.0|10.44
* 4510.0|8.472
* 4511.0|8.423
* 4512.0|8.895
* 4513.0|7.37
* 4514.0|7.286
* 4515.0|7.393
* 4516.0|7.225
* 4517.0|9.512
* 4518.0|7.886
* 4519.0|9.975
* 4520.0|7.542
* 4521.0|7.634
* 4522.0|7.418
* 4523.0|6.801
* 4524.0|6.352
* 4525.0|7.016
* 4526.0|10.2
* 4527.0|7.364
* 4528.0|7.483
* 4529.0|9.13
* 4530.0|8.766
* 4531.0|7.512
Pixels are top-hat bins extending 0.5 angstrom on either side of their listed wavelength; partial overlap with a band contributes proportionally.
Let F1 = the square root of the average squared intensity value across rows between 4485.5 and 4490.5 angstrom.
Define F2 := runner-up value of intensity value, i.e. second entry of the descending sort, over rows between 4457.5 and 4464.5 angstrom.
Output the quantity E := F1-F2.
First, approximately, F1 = 8.92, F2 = 9.256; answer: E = -0.3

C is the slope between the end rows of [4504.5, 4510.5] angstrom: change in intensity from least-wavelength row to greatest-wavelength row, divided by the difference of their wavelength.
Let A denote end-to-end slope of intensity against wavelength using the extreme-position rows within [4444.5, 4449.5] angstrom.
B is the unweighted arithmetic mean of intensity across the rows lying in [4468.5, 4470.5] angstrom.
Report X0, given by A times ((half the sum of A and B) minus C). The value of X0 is -0.61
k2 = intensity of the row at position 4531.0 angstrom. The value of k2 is 7.512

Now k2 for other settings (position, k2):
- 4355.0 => 8.595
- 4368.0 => 7.217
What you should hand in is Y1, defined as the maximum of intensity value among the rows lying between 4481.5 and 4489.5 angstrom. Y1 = 10.05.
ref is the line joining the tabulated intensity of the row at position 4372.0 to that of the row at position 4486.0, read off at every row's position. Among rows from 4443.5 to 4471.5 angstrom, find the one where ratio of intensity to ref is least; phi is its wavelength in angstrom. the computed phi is 4444.0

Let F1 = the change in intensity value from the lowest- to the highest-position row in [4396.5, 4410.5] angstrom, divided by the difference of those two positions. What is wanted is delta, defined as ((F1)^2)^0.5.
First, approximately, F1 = 0.05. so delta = 0.05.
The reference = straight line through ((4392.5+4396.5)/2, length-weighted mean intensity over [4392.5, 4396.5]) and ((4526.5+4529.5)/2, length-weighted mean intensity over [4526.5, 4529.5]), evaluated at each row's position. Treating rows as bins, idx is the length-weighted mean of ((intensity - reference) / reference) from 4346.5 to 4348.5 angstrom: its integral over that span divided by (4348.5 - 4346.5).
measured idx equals -0.11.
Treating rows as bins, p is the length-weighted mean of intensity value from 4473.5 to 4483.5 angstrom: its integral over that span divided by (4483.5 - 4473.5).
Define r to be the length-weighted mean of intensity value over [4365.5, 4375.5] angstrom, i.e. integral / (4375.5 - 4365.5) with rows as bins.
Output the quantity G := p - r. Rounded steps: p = 8.64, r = 8.16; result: 0.48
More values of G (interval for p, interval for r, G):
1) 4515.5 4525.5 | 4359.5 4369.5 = -0.42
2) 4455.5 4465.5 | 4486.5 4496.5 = -0.27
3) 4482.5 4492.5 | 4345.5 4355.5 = 1.33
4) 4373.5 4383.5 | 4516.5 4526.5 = 0.02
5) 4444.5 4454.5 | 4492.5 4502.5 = -0.95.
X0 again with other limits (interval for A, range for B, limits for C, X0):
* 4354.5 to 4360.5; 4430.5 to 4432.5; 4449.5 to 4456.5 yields -0.33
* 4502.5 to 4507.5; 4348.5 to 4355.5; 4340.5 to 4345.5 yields -2.16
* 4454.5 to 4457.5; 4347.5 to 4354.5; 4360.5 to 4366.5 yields -0.23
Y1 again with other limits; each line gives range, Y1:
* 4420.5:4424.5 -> 9.423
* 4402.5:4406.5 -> 9.918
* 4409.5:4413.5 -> 8.642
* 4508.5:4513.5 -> 10.44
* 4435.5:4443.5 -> 10.73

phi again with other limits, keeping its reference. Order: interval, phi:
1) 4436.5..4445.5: 4443.0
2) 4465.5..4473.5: 4468.0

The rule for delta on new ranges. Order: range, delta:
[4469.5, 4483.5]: 0.00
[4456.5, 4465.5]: 0.08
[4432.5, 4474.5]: 0.01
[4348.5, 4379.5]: 0.13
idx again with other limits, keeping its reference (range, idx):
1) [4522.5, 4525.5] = -0.16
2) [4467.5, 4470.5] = -0.10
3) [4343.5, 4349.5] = -0.22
